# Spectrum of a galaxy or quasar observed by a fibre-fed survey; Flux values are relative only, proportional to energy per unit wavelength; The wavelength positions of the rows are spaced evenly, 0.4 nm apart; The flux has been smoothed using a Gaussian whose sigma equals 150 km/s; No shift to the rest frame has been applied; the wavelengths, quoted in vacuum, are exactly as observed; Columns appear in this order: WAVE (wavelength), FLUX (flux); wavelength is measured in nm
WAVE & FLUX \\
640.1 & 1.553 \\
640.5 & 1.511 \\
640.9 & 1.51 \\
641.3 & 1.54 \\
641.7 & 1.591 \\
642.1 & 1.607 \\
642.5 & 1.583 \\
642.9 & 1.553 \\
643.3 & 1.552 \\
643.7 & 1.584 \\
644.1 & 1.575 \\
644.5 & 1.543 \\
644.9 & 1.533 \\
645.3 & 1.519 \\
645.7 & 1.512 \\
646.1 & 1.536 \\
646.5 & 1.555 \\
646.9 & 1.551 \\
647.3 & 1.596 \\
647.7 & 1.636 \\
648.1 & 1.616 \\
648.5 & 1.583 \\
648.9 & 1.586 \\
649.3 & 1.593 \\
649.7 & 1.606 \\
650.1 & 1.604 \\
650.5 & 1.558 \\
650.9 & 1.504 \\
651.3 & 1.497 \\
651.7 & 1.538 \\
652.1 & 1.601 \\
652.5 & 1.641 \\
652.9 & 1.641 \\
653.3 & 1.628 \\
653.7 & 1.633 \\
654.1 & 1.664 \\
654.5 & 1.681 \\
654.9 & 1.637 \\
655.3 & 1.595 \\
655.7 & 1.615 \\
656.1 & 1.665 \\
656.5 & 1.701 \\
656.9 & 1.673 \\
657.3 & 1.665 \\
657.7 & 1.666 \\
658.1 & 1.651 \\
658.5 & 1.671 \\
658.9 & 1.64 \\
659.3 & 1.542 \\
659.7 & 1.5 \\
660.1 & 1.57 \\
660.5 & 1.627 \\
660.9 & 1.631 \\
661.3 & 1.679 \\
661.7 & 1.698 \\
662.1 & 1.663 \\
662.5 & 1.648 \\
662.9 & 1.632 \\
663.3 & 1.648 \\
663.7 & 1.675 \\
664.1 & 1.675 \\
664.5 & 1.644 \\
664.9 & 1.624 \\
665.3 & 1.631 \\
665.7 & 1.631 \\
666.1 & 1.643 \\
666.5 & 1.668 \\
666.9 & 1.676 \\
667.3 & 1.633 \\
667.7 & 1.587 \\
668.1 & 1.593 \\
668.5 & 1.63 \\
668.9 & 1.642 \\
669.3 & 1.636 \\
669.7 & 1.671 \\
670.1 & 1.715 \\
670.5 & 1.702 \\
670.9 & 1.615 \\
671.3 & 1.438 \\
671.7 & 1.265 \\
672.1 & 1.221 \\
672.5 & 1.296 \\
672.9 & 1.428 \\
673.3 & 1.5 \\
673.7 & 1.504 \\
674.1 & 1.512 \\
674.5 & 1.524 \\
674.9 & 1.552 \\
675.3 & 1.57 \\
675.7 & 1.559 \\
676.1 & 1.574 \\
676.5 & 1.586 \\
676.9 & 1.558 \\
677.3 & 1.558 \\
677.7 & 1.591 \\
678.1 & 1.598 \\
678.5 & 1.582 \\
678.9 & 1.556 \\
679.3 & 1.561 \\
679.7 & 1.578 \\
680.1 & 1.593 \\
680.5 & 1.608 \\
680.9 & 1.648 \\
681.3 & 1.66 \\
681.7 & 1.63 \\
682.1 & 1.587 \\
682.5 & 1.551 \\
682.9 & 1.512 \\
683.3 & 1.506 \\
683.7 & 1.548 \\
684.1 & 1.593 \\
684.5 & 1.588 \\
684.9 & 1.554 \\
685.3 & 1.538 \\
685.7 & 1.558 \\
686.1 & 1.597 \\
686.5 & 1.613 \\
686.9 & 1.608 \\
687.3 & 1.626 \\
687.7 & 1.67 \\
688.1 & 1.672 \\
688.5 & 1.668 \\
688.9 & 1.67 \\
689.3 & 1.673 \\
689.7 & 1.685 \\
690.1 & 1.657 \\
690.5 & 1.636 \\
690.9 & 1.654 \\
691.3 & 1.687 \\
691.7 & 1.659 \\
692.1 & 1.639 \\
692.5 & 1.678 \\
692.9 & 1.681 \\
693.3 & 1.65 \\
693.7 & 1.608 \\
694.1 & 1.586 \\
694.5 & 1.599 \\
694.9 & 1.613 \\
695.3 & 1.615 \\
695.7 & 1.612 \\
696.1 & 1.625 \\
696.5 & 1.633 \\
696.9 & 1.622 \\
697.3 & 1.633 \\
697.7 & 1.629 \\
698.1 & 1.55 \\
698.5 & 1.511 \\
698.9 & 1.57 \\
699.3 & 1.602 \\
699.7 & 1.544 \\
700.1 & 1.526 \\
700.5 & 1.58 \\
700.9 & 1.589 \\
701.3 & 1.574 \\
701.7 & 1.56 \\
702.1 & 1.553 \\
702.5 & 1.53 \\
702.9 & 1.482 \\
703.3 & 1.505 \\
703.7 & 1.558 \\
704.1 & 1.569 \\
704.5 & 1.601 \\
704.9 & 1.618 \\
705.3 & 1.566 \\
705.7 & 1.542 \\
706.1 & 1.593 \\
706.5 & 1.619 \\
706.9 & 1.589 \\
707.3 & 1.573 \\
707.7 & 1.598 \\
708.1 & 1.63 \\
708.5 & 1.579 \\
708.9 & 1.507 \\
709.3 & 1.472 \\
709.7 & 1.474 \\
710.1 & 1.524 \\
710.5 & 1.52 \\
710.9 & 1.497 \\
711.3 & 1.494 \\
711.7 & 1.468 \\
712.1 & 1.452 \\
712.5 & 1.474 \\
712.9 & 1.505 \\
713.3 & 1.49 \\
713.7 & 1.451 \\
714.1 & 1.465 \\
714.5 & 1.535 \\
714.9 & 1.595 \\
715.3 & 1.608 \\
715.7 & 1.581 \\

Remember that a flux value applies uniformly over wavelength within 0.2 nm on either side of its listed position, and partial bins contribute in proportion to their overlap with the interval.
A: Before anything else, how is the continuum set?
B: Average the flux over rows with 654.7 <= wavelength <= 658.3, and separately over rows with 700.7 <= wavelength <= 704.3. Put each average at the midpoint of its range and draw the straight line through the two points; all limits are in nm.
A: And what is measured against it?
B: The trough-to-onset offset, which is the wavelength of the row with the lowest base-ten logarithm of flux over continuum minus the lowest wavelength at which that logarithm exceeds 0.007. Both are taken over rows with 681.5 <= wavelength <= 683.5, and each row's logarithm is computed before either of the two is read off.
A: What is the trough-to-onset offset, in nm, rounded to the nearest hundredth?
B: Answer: 1.60 nm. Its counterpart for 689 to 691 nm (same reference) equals 1.20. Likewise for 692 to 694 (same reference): 1.60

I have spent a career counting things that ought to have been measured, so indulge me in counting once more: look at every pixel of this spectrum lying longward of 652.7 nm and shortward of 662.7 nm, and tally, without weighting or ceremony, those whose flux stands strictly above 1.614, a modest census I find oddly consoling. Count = 21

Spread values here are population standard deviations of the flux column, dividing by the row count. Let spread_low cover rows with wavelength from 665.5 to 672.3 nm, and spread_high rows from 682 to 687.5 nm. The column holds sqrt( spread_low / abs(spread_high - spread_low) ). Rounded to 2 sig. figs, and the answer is 1.2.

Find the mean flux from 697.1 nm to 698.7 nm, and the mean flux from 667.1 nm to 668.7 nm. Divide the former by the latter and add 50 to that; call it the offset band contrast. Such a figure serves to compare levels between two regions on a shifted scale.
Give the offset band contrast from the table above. 51.0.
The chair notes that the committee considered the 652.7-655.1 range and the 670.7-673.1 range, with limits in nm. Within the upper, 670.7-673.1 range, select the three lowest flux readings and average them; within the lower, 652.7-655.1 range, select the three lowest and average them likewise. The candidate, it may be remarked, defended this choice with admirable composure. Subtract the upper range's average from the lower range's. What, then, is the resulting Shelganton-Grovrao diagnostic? 0.37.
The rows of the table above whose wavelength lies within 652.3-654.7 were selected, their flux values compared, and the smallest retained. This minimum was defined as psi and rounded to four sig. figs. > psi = 1.628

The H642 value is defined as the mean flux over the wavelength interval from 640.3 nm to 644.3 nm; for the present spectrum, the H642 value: 1.56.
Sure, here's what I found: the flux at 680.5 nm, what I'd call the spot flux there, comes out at 1.608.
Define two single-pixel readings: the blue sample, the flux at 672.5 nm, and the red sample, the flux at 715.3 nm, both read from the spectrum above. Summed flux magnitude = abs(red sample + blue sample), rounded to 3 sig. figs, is 2.90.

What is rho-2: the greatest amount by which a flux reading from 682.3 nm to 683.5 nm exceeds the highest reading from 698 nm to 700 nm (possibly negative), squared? 0.0026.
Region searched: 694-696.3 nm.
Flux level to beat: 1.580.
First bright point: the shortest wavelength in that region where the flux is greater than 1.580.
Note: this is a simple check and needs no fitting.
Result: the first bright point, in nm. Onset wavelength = 694.1 nm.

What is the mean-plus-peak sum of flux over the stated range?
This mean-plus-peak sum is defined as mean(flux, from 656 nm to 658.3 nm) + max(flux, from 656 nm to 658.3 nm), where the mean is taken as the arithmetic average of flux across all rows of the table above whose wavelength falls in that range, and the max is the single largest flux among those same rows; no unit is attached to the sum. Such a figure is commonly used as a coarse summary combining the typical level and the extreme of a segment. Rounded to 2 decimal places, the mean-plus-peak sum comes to 3.37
